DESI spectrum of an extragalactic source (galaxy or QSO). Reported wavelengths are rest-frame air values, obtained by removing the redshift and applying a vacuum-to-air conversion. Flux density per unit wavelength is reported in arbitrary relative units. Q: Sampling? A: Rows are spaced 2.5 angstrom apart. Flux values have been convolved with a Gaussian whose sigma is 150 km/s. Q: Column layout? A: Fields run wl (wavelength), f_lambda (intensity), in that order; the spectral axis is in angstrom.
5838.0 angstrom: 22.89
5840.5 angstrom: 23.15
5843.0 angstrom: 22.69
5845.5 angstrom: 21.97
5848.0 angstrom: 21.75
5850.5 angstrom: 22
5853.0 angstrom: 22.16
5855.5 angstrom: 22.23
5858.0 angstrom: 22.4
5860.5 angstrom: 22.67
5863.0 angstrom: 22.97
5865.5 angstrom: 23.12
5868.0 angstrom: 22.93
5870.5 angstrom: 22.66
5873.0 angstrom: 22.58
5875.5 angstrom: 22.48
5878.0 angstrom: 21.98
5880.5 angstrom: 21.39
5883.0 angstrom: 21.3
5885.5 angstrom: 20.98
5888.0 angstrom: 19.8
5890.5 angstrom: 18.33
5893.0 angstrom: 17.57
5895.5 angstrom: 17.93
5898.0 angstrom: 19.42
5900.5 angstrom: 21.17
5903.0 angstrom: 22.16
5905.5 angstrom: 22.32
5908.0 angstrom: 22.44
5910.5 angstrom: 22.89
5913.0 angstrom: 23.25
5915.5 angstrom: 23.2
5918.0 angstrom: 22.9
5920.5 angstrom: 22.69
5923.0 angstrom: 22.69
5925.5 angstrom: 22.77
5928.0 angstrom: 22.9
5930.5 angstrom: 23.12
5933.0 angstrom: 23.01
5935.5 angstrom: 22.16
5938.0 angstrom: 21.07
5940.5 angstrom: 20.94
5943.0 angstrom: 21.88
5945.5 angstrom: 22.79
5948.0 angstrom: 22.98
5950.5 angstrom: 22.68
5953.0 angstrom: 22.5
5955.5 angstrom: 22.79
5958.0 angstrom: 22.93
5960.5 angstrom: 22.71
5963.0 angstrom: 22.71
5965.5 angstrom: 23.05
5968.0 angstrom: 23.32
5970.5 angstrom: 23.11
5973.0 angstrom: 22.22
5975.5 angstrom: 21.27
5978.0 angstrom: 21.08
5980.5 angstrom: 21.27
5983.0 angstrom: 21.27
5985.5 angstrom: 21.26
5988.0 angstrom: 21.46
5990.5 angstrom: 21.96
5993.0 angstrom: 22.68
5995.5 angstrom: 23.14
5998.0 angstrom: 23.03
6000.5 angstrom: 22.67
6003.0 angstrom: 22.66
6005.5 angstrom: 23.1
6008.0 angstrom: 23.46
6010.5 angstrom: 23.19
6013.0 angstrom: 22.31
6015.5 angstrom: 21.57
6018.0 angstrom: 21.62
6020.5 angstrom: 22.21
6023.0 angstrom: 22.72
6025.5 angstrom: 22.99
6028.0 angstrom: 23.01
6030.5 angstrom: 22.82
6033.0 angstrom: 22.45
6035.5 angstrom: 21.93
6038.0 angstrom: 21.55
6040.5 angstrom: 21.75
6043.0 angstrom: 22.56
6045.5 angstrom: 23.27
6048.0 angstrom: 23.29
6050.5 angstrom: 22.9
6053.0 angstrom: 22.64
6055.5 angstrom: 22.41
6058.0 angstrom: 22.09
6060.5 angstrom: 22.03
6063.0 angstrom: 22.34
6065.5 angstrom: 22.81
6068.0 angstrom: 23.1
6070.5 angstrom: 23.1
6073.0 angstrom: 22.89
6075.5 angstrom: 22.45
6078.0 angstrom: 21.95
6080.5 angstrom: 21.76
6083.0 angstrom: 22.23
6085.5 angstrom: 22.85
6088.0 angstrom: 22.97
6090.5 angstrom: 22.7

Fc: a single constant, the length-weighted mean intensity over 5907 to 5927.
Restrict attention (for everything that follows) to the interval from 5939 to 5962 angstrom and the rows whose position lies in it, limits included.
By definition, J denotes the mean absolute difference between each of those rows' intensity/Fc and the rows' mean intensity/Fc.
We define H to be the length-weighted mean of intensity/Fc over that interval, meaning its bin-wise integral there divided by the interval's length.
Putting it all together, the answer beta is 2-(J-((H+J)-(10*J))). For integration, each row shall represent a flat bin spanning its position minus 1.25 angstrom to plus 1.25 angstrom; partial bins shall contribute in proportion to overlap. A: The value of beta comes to 2.777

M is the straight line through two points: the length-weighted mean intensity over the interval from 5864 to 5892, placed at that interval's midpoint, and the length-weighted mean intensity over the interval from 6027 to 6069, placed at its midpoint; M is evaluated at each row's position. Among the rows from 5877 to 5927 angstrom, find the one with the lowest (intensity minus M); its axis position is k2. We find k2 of 5893.0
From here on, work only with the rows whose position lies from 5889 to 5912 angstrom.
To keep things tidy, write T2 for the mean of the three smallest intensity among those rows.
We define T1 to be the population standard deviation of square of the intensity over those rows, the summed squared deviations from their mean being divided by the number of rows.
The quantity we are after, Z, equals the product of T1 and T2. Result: 1473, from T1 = 82.1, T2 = 17.9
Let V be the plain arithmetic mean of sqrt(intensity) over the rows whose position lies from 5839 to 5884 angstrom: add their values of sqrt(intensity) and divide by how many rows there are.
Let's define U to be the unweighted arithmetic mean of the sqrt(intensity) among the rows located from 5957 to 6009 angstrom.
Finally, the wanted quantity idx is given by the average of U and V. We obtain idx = 4.73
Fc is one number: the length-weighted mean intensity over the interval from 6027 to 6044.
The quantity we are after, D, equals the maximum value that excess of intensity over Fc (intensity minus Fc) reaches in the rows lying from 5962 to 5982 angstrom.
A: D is 1.04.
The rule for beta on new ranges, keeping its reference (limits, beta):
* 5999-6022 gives 2.751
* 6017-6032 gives 2.799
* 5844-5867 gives 2.813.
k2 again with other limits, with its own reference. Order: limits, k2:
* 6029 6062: 6038.0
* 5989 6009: 5990.5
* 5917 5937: 5935.5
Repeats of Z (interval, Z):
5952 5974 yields 321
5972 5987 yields 345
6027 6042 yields 529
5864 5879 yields 363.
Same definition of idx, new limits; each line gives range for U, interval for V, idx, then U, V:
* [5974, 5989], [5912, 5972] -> 4.69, 4.61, 4.76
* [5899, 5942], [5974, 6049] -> 4.73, 4.74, 4.72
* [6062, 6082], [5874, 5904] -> 4.63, 4.75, 4.51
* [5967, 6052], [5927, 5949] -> 4.73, 4.73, 4.72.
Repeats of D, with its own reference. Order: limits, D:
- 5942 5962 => 0.70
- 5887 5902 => -1.11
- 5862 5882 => 0.84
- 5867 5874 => 0.65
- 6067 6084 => 0.82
